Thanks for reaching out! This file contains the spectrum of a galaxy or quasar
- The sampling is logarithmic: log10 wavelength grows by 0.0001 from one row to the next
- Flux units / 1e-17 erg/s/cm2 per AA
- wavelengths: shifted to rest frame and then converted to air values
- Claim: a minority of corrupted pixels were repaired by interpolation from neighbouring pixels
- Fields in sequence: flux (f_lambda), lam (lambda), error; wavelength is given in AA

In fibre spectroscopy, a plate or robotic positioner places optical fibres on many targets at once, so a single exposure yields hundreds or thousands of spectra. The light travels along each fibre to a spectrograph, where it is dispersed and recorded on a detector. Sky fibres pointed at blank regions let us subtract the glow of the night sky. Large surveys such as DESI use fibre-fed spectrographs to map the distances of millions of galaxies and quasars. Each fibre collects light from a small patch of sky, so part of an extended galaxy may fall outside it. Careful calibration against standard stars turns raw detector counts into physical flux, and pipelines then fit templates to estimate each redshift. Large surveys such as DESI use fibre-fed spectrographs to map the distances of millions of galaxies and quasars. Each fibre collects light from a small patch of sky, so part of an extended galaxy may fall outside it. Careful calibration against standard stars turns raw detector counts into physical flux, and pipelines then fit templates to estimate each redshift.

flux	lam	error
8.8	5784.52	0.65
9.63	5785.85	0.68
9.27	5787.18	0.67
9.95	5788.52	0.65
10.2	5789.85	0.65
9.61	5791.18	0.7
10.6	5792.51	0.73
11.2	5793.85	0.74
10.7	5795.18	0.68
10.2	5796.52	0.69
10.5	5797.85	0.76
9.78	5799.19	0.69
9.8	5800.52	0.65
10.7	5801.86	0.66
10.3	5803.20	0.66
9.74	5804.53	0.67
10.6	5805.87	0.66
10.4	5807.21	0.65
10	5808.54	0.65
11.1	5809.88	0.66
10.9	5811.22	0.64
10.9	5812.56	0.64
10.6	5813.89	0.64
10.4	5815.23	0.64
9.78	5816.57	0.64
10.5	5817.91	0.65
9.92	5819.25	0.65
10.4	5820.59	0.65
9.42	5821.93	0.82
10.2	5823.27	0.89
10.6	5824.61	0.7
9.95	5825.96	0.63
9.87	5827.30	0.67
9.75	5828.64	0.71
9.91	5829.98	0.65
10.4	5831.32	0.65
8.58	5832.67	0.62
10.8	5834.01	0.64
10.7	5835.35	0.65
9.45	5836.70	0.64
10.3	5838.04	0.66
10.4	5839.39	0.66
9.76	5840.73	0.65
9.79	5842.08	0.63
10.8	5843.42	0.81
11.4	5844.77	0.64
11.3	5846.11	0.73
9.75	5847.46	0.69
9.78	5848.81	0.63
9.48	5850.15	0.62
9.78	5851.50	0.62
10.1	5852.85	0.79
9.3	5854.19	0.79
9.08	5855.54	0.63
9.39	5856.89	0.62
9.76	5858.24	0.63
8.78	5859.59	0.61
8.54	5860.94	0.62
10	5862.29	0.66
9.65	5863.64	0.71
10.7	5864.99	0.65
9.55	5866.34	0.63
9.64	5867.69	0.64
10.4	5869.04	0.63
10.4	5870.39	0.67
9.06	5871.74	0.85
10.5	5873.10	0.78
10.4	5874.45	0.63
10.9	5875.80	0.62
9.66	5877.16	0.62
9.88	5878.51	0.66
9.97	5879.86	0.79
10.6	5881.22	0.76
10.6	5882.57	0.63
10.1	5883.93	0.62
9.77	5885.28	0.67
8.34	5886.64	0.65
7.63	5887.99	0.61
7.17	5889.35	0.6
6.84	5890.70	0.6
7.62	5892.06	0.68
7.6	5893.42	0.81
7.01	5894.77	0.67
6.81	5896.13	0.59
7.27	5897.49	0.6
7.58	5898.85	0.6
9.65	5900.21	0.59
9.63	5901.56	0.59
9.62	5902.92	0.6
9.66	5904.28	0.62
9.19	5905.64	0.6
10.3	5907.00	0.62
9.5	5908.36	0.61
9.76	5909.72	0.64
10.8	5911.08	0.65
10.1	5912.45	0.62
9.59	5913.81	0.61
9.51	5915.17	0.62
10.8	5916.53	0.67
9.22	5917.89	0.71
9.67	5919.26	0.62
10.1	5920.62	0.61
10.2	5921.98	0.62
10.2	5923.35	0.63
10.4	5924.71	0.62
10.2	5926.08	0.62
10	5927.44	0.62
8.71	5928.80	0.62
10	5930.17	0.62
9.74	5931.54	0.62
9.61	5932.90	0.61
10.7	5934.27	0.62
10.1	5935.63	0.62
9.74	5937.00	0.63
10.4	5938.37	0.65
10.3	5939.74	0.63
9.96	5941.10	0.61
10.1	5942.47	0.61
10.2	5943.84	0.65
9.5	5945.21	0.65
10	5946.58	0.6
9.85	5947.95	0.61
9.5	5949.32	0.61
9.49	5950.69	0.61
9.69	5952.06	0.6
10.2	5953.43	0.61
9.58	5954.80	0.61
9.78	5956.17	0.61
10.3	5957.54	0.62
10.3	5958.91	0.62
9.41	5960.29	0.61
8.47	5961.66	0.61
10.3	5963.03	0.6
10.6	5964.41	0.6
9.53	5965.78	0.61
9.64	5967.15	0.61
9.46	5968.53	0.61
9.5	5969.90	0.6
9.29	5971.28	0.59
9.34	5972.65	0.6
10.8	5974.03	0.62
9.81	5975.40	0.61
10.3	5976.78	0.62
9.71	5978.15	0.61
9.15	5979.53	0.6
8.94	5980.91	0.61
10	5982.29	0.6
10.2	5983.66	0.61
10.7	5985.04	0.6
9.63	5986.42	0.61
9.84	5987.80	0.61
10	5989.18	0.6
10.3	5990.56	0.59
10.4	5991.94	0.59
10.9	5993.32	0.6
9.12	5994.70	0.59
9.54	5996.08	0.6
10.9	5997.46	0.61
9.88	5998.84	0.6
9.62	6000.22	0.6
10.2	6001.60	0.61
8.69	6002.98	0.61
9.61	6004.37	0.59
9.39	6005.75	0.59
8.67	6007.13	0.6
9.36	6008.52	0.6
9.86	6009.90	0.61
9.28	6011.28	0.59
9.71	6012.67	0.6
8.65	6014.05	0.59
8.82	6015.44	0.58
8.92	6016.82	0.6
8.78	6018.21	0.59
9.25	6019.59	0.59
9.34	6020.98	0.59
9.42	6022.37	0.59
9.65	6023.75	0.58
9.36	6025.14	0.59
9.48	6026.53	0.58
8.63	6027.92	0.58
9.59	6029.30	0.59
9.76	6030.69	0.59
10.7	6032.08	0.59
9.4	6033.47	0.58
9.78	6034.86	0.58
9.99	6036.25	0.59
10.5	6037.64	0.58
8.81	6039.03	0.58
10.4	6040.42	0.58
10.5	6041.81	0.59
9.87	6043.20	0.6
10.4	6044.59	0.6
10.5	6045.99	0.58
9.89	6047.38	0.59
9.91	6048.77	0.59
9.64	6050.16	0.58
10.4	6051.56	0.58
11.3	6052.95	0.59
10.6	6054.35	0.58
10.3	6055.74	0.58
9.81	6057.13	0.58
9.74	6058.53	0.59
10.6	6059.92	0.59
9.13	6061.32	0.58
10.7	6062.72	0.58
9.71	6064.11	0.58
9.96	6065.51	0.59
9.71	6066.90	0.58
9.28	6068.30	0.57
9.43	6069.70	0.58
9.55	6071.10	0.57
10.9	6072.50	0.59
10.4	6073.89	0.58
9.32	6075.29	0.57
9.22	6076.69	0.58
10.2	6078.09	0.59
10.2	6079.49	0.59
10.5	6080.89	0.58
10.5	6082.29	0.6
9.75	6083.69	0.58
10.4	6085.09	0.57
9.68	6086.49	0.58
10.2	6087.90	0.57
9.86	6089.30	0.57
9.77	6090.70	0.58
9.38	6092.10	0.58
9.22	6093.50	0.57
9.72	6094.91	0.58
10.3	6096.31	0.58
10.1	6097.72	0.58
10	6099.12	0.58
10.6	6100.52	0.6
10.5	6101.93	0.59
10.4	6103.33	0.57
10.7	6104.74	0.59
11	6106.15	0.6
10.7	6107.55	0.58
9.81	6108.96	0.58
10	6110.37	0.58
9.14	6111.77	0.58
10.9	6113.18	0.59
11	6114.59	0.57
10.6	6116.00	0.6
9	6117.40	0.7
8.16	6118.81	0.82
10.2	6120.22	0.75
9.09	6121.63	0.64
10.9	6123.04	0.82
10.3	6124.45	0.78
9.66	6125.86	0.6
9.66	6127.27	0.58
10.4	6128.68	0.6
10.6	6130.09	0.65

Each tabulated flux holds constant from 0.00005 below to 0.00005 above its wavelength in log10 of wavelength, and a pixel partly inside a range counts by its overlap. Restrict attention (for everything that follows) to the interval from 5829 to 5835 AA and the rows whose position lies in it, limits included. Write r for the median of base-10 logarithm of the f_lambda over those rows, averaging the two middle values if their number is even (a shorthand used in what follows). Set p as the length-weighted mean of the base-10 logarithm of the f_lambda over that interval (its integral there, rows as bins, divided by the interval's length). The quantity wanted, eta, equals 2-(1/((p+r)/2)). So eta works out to 1.00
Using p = 1.00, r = 1.01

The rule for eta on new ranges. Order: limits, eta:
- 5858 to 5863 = 0.96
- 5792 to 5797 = 1.03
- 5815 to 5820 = 1.01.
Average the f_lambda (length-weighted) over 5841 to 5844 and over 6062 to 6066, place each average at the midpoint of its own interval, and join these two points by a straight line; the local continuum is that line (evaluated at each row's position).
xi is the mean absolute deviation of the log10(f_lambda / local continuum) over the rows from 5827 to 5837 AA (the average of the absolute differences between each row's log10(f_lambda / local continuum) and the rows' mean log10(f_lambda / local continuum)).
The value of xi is 0.023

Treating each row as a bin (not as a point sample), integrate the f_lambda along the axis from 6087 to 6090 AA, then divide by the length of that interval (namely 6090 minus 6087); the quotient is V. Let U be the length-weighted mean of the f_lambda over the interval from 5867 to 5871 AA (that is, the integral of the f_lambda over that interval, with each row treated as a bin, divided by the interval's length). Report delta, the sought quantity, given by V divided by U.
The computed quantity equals 0.98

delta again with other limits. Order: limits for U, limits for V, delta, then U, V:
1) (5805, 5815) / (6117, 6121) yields 0.86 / 10.6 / 9.1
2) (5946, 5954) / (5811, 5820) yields 1.06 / 9.8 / 10.4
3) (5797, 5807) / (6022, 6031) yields 0.92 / 10.2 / 9.4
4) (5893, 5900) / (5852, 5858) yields 1.28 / 7.4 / 9.5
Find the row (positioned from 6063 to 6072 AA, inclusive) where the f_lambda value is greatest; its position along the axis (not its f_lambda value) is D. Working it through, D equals 6065.51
